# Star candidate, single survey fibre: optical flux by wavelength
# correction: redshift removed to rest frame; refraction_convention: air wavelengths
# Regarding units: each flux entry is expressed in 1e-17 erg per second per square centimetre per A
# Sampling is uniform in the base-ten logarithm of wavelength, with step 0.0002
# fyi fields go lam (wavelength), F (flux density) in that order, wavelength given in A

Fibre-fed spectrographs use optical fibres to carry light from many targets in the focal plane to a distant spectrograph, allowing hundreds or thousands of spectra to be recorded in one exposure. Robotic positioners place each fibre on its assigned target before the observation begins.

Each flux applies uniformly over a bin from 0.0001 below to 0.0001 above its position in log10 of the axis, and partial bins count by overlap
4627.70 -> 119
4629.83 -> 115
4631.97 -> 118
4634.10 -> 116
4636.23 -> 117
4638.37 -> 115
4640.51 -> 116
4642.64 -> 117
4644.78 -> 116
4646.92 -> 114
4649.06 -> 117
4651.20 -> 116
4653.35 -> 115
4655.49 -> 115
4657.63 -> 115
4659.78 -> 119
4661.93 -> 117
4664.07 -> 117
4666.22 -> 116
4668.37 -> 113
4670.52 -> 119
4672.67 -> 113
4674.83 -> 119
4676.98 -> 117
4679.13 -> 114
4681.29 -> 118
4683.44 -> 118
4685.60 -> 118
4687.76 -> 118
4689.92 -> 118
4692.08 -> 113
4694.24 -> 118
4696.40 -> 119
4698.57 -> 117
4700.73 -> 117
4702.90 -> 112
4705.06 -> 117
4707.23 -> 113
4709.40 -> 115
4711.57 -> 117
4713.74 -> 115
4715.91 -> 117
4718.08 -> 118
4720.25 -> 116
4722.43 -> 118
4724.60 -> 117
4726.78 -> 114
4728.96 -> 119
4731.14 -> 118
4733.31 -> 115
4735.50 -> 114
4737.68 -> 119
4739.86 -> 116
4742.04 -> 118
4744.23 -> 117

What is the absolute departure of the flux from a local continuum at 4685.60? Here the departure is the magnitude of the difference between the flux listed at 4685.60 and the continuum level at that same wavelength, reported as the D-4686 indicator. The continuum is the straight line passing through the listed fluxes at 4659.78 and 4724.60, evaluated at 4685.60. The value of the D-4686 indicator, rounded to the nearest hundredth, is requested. 0.20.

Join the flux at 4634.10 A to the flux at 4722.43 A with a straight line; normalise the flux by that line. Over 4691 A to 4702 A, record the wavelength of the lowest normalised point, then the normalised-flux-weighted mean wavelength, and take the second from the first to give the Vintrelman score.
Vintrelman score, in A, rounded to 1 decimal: -4.3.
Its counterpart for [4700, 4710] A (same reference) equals -2.2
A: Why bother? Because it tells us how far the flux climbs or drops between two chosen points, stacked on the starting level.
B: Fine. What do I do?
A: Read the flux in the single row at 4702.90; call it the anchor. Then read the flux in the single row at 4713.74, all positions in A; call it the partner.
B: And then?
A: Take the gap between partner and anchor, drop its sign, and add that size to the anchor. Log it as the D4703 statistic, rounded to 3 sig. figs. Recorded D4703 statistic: 115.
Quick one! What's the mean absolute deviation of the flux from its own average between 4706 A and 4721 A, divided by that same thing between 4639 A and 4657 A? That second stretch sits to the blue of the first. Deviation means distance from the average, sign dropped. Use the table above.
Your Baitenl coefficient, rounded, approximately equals 1.61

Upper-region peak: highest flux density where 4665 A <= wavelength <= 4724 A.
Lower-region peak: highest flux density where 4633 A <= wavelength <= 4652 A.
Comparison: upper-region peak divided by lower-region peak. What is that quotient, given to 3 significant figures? 1.02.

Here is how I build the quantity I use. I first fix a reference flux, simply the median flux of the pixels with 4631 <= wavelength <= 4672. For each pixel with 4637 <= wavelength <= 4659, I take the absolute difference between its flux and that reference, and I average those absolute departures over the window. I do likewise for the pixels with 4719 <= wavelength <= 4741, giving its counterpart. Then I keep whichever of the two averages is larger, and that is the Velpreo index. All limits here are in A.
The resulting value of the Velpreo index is 1.60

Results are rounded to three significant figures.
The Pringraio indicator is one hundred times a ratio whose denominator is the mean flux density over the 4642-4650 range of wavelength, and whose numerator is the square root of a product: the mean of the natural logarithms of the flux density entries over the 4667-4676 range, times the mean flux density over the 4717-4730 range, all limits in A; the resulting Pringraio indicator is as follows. 20.3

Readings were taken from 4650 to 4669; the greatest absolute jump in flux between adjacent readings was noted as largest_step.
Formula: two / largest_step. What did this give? 0.50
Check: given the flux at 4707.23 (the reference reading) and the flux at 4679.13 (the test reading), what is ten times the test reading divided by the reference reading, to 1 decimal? 10.1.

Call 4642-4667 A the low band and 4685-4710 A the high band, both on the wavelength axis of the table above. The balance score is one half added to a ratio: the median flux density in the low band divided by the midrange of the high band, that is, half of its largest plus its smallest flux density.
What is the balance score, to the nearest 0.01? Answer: 1.50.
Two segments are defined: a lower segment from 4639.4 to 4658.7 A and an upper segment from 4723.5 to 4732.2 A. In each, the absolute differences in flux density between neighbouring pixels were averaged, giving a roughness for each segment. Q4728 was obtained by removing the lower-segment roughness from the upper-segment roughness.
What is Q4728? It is 1.9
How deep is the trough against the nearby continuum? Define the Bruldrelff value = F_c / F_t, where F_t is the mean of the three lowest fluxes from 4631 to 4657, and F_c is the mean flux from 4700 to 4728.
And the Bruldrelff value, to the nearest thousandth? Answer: 1.010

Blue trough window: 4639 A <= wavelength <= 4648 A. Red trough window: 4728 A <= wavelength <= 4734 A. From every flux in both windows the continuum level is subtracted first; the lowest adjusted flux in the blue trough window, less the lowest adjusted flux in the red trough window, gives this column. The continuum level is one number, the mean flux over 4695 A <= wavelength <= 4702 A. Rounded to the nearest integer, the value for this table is -1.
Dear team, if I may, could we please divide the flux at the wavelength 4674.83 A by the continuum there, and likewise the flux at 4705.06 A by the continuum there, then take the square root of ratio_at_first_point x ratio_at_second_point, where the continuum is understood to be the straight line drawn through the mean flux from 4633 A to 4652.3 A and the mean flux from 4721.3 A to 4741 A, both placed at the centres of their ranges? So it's 1.01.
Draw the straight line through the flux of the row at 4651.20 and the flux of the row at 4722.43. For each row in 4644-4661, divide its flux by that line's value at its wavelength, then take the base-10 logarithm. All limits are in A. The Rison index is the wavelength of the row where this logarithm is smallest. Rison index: 4646.92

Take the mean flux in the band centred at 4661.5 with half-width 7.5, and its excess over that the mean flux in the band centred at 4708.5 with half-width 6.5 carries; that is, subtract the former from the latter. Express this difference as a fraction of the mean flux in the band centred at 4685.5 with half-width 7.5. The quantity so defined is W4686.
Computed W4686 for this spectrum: -0.010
